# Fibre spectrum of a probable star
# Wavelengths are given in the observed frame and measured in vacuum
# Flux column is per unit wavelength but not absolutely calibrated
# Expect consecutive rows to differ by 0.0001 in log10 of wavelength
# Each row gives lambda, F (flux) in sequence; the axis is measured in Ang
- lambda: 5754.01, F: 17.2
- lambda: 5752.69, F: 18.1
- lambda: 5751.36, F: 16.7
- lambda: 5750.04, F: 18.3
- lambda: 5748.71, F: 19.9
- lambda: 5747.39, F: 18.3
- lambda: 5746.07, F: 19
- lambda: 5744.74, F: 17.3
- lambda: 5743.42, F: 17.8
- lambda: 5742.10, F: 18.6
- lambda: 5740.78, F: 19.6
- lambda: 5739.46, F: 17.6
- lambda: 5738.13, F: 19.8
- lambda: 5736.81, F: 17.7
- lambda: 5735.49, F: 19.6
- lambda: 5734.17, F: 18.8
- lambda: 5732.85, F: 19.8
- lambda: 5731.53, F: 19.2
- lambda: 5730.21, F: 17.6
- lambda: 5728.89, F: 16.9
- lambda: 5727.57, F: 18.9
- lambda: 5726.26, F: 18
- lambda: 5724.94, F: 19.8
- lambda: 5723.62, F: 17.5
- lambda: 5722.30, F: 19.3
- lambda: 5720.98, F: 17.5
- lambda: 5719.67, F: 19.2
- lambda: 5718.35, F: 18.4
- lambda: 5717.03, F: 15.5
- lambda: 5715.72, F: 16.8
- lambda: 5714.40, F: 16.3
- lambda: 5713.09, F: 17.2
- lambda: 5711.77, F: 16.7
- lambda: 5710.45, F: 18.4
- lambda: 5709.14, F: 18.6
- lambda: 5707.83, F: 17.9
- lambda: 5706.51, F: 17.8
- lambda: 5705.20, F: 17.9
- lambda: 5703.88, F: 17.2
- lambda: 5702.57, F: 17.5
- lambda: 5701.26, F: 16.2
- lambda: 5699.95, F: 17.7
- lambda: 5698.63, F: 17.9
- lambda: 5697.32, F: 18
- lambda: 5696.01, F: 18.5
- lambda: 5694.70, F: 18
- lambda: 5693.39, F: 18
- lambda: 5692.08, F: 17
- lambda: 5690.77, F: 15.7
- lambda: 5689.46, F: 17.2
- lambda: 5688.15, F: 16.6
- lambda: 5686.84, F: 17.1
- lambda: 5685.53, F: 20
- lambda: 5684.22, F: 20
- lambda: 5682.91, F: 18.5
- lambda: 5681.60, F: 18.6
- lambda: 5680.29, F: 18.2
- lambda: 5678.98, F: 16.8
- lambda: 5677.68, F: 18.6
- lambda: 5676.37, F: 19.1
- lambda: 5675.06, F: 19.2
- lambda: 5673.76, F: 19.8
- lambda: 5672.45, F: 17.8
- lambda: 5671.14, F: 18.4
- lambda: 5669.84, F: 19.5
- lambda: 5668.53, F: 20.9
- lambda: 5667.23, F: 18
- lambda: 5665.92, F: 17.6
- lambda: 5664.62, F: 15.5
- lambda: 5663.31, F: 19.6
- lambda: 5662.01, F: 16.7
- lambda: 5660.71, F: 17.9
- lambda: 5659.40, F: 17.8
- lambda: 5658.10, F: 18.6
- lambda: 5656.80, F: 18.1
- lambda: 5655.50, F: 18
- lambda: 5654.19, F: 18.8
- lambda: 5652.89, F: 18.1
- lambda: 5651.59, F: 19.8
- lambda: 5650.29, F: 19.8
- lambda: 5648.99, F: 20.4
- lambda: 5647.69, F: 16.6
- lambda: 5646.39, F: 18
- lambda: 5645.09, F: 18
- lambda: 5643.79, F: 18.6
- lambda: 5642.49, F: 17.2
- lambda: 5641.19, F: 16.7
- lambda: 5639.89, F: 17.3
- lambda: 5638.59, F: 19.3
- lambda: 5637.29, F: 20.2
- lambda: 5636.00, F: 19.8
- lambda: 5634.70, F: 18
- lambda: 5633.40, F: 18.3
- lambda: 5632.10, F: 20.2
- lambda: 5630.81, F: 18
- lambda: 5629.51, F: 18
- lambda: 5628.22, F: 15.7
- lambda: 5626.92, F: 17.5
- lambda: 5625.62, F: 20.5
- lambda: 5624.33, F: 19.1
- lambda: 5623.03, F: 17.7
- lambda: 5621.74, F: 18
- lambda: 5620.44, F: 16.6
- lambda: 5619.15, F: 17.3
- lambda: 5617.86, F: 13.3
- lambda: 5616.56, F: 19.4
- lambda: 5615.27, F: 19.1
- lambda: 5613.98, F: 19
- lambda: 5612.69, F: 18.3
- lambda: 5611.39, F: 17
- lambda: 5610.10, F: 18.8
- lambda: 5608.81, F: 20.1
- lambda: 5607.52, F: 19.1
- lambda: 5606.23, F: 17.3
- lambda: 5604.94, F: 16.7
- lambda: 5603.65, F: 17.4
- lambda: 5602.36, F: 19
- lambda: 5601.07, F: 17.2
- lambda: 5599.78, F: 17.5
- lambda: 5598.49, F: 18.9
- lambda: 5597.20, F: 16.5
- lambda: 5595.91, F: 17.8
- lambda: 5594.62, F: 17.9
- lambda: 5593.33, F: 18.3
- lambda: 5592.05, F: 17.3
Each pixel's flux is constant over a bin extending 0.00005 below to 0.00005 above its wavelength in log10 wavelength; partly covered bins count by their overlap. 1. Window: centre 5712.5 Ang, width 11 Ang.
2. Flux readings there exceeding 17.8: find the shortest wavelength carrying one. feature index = 5707.83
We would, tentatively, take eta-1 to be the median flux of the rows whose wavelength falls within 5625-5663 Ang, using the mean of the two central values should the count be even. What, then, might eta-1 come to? 18.0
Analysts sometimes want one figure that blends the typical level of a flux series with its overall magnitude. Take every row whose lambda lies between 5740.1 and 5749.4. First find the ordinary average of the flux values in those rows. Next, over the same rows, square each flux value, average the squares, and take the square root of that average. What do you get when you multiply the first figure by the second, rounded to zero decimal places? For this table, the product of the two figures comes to 348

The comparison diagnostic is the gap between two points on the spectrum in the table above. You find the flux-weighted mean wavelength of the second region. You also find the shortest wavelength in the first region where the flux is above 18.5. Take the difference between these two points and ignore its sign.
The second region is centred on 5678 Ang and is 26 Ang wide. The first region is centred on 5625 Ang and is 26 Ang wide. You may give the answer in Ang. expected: 64.1 Ang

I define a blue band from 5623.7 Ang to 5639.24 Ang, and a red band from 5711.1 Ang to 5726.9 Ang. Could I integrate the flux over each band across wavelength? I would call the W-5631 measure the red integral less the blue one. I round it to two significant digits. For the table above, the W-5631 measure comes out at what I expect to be -12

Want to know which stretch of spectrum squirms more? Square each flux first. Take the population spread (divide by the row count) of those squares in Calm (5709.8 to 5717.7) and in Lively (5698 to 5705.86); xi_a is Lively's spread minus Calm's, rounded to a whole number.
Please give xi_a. -10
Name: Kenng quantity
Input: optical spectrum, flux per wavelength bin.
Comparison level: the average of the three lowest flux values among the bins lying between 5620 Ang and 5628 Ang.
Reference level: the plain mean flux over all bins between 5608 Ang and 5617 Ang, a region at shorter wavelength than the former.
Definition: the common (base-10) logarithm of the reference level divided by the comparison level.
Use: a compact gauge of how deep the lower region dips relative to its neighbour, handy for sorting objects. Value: 0.037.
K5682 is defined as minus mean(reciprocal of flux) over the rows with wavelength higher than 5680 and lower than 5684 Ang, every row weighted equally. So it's -0.054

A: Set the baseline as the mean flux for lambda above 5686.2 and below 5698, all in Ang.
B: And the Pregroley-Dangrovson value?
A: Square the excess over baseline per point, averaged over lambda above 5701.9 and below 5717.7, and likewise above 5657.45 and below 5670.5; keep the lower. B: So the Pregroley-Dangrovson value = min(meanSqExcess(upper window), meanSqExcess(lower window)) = 0.73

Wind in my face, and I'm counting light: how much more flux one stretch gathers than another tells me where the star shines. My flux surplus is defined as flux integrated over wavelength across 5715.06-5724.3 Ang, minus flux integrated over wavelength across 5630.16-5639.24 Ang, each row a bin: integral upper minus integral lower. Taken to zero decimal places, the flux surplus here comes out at -10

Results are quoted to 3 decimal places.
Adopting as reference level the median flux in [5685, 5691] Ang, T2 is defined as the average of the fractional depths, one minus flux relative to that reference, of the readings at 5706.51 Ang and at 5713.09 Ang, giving -0.023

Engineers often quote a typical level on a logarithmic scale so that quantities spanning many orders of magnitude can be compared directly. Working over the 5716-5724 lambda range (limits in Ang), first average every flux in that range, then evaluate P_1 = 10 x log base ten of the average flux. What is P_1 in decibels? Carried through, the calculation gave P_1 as 12.5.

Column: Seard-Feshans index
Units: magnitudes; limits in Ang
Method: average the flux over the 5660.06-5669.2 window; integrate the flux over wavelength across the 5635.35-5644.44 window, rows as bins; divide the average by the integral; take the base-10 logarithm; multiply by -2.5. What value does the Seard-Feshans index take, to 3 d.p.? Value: 2.421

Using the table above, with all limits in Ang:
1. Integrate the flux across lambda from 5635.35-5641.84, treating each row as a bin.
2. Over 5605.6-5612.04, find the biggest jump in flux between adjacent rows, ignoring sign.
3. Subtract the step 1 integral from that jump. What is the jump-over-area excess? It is -119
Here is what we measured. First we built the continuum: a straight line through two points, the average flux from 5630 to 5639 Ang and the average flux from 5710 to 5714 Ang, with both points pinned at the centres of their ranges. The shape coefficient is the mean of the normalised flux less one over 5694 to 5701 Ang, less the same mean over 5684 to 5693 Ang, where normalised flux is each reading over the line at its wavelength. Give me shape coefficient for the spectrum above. 0.032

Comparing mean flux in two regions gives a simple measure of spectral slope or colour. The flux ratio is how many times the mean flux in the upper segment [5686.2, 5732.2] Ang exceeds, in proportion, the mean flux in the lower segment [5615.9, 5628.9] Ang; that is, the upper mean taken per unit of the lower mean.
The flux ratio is 1.01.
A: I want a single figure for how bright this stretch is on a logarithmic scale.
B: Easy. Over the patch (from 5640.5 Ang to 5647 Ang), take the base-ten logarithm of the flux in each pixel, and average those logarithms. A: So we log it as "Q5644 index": 1.25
